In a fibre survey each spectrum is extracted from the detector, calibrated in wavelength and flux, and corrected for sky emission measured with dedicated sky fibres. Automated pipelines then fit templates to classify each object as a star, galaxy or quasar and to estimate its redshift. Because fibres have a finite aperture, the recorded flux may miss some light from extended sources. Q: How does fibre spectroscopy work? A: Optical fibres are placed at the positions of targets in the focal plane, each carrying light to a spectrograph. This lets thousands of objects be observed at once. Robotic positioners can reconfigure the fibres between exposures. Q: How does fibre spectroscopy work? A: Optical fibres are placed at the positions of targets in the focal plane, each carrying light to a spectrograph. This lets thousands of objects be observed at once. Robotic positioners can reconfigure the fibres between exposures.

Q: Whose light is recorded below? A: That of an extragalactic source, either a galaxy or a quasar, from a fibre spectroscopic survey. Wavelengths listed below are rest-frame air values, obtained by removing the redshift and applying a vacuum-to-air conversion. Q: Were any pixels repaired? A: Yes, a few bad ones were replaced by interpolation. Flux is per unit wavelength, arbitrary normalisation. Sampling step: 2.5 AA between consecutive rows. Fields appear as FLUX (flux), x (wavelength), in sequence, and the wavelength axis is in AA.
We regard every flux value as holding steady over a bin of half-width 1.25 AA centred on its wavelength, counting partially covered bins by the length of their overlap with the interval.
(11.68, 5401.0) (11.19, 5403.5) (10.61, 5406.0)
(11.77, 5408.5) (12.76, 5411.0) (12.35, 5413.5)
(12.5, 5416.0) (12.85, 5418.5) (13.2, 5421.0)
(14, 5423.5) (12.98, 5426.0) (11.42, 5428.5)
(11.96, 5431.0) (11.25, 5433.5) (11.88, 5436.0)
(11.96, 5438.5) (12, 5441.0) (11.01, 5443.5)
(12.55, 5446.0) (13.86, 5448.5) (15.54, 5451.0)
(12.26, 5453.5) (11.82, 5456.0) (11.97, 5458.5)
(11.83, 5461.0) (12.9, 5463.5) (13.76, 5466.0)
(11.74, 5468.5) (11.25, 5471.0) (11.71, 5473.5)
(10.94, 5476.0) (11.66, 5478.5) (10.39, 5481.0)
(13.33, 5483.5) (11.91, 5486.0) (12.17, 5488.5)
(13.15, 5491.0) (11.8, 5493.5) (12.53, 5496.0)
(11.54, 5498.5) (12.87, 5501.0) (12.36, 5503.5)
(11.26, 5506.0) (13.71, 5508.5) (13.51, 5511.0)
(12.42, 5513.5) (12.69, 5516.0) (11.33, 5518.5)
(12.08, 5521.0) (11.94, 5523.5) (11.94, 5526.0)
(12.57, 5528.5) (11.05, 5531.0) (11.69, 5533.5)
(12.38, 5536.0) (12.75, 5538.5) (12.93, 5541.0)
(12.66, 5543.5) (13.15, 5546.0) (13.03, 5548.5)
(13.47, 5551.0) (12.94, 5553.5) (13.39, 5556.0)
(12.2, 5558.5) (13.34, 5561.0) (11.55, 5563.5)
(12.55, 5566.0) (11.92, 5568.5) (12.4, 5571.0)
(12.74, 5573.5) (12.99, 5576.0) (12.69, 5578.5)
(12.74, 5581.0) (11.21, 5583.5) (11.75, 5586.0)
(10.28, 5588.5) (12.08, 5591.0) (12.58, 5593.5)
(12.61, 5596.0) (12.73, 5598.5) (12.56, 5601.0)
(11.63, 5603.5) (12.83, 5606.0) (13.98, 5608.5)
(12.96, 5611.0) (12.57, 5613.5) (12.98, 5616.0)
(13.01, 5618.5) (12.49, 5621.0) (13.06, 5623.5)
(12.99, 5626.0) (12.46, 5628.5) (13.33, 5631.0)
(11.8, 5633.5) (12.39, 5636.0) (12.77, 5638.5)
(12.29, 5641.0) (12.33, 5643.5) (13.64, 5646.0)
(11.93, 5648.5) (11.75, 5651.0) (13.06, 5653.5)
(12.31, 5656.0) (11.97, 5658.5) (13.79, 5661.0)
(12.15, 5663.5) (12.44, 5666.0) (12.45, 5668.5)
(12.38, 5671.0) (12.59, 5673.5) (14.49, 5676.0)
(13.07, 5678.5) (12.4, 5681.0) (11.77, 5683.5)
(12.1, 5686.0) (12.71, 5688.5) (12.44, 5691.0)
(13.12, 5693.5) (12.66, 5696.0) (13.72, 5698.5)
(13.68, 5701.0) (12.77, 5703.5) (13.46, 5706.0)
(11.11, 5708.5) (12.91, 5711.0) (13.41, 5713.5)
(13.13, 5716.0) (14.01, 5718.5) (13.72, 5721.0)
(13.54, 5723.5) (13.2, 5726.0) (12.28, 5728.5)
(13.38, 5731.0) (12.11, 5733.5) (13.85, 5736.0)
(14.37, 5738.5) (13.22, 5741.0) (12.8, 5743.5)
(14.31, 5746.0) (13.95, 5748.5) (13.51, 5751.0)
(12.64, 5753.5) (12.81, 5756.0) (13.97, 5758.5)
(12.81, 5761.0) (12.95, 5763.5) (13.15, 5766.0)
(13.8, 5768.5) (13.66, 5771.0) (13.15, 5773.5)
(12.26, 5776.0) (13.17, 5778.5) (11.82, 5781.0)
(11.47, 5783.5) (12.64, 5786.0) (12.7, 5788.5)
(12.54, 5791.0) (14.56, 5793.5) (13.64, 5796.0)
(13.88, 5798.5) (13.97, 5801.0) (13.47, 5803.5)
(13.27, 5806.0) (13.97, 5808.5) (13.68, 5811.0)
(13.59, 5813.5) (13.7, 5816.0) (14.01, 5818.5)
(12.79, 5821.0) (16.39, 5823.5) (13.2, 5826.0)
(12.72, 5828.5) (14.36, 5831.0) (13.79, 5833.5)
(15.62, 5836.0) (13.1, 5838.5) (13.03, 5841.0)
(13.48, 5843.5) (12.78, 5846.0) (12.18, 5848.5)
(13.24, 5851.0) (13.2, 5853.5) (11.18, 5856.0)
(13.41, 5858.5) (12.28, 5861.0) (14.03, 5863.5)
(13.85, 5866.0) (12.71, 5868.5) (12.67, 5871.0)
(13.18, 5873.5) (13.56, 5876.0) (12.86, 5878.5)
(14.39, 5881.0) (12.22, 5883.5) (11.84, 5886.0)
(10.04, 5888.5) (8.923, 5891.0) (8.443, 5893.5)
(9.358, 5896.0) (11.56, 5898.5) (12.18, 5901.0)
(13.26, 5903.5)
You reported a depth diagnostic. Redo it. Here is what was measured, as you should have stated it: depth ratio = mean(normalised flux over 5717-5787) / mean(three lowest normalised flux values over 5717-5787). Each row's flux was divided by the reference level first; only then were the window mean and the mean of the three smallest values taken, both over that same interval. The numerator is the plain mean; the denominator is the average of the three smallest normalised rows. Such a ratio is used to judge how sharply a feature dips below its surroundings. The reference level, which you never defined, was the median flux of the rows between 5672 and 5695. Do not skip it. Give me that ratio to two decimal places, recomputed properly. 1.12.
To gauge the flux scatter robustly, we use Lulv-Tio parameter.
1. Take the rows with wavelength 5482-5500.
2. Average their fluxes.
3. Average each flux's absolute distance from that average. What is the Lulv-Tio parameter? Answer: 0.562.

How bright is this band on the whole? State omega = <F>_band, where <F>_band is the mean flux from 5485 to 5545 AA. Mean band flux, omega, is 12.3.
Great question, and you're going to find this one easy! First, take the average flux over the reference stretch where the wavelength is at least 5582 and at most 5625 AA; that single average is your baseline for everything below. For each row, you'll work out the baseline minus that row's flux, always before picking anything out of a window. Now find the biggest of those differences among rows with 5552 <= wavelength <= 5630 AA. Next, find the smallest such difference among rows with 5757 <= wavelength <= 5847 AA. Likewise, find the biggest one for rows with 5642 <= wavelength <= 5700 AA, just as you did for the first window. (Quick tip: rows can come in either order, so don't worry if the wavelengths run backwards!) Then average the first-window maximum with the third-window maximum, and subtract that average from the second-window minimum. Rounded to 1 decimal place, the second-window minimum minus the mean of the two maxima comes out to -5.4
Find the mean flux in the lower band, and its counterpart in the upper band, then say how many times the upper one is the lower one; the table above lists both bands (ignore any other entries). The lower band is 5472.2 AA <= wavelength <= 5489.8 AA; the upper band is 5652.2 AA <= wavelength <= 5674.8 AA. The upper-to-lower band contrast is 1.07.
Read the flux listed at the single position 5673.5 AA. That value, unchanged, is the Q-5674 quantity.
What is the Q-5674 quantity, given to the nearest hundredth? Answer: 12.59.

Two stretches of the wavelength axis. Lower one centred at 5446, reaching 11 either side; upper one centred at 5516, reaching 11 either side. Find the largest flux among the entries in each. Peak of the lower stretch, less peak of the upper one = 1.83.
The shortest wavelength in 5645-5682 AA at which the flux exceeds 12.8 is 5646.0 AA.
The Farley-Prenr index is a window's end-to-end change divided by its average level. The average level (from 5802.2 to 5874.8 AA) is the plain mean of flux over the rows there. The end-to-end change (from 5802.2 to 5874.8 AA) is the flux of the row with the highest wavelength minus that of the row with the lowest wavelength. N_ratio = -0.022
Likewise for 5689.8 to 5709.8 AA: -0.103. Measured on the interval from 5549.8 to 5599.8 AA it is -0.060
